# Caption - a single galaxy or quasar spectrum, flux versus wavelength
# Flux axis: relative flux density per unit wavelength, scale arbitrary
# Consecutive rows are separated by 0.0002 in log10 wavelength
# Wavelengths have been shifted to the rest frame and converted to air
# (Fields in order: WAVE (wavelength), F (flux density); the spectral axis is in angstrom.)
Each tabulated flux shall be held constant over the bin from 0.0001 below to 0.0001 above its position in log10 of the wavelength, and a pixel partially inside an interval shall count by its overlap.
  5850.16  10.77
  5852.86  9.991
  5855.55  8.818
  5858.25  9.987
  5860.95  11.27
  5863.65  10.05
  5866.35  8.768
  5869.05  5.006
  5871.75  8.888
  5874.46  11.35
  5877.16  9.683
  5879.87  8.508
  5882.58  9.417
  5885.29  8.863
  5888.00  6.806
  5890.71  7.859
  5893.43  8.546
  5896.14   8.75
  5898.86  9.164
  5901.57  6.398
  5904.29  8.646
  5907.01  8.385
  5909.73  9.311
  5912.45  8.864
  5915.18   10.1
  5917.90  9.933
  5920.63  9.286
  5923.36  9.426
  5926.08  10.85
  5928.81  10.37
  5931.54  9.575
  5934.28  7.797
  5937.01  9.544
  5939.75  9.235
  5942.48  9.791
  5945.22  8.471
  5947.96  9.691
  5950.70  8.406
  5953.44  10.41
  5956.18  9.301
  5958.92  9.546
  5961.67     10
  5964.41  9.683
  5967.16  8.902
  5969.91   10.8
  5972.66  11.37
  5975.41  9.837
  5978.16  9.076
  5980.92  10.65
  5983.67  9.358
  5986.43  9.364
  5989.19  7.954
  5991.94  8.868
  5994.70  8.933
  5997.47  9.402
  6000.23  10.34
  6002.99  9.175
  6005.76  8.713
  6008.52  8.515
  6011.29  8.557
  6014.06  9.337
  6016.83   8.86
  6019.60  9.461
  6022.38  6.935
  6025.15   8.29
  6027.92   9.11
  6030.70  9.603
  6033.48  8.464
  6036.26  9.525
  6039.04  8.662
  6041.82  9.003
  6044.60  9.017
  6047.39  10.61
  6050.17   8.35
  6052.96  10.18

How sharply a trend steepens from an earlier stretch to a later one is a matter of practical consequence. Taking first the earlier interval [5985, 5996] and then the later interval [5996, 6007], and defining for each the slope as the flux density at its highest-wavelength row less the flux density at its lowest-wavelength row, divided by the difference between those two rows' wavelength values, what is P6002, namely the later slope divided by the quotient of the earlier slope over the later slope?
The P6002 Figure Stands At -0.133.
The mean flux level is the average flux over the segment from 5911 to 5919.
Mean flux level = 9.6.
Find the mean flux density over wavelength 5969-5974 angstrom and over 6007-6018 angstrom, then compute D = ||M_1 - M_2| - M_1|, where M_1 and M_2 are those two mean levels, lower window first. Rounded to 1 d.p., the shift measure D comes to 8.8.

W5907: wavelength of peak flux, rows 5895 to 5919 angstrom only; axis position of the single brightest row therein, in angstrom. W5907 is 5915.18 angstrom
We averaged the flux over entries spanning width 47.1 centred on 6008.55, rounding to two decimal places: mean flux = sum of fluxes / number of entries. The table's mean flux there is 8.91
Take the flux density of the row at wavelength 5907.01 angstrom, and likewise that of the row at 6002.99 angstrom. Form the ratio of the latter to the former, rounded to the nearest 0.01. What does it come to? 1.09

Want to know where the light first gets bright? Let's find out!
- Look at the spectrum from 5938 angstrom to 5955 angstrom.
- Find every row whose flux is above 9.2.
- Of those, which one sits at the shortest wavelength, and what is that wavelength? 5939.75 angstrom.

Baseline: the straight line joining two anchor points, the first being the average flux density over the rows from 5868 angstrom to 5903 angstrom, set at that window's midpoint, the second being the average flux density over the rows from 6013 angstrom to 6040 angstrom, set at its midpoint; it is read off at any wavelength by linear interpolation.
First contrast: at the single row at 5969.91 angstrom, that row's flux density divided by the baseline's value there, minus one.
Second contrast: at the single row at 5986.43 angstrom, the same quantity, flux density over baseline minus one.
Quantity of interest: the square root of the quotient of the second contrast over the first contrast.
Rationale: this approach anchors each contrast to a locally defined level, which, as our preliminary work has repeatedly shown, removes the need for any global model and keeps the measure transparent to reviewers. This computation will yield 0.6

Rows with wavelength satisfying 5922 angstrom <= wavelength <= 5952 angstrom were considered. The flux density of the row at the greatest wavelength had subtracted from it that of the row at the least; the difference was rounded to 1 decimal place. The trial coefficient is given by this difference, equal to -1.0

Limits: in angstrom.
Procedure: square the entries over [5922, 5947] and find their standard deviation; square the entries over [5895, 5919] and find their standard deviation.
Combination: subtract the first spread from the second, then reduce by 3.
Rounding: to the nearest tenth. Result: -2.2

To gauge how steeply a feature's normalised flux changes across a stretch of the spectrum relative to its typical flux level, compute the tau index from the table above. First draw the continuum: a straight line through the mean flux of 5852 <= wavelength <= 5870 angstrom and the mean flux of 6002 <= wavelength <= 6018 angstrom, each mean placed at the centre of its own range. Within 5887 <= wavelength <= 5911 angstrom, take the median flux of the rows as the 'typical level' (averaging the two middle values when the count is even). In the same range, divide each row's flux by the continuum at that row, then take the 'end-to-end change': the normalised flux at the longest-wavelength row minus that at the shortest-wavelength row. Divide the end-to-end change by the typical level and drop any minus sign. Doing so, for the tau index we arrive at 0.0328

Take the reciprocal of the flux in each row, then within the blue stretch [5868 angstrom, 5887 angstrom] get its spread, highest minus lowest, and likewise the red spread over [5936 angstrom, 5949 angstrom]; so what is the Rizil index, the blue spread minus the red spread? 0.10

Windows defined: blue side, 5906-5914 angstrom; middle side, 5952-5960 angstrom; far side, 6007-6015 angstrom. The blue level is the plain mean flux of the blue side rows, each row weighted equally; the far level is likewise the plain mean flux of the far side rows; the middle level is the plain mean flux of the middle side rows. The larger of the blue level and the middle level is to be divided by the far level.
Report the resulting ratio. 1.11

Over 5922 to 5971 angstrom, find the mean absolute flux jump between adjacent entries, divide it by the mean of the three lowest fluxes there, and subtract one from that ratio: -0.873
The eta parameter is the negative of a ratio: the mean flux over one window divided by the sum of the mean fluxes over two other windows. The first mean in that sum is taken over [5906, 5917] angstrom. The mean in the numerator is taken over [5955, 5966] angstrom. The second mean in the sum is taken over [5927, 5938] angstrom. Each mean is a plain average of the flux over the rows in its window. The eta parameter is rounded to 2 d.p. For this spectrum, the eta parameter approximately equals -0.52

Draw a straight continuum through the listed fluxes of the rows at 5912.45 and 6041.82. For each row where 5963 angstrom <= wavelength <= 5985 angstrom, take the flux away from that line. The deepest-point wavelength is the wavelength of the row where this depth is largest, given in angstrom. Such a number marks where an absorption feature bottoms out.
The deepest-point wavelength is 5967.16 angstrom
